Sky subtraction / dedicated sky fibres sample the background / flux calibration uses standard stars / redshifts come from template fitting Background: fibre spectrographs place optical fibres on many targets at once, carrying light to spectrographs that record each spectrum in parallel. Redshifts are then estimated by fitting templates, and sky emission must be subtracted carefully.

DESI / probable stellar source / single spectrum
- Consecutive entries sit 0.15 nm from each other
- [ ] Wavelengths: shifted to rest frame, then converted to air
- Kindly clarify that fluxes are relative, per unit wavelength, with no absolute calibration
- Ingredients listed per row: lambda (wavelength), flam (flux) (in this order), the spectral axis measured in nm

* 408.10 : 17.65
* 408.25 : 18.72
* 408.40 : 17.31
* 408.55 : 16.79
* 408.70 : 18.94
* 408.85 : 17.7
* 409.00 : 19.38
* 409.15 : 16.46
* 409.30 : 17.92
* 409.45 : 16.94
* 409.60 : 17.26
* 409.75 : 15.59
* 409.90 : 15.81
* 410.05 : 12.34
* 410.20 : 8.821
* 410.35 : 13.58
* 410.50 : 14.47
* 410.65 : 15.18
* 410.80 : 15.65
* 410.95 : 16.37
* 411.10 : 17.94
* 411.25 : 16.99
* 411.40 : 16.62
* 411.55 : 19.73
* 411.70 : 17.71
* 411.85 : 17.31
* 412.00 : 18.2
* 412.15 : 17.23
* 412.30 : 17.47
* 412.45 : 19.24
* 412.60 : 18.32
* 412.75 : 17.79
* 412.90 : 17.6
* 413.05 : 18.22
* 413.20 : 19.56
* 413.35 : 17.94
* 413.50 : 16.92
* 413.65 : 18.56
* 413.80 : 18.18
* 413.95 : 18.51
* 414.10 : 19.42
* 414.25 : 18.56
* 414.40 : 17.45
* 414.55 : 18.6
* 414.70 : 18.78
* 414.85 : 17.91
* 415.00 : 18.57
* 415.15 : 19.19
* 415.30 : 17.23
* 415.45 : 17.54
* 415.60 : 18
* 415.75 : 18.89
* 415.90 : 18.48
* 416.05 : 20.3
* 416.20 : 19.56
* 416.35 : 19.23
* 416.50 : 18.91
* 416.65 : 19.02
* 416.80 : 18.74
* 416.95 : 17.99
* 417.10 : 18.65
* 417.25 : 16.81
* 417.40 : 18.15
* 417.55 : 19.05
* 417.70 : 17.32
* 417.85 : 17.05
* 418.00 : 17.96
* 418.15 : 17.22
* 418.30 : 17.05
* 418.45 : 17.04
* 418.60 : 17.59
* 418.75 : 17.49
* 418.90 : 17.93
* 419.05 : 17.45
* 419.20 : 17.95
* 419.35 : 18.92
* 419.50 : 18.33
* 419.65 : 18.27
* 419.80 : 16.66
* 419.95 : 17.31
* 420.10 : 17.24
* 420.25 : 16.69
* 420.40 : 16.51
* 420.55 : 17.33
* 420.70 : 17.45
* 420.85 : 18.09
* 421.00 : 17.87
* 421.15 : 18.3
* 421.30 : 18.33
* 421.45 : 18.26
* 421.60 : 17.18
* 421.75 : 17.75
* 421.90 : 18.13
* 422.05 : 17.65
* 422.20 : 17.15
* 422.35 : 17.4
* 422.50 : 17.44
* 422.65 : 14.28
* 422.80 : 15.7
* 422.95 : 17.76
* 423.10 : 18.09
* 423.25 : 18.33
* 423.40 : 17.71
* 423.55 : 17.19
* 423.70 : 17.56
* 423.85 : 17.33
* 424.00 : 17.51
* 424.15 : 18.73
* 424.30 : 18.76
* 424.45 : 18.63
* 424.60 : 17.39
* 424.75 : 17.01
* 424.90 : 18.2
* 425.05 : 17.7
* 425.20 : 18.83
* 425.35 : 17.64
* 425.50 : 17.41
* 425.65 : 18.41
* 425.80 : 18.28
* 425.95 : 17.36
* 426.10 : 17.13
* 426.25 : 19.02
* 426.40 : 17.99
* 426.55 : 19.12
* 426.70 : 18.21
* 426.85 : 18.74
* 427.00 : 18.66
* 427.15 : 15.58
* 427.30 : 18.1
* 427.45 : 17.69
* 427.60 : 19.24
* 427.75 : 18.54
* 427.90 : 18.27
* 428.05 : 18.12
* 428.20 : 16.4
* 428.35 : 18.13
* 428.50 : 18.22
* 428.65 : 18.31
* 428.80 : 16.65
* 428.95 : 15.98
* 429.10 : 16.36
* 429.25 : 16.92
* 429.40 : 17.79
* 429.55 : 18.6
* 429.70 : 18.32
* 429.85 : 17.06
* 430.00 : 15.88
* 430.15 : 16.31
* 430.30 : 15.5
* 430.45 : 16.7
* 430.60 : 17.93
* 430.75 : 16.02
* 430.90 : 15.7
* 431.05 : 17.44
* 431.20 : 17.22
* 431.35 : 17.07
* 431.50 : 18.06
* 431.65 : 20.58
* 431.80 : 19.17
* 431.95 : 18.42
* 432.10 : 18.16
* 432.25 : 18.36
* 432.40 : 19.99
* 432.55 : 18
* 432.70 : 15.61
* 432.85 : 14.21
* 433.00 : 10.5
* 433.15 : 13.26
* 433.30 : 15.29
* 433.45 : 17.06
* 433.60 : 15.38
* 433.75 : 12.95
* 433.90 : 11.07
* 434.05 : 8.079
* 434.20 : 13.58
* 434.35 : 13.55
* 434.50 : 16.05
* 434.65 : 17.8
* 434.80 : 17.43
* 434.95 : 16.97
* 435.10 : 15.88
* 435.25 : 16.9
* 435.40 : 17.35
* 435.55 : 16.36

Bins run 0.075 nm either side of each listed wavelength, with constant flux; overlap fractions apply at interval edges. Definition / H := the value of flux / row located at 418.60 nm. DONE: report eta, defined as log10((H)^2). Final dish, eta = 2.49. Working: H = 17.59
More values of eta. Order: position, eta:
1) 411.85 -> 2.48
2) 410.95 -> 2.43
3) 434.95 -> 2.46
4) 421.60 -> 2.47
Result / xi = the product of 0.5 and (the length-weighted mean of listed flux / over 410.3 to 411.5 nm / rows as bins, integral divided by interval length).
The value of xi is 7.99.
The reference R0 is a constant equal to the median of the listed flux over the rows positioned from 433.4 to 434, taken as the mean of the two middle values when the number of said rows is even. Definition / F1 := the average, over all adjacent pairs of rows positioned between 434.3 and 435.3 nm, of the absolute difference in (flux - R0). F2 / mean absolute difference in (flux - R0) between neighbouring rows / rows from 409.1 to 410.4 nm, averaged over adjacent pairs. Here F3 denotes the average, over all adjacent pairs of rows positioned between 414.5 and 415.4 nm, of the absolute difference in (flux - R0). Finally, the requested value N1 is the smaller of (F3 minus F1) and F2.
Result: -0.34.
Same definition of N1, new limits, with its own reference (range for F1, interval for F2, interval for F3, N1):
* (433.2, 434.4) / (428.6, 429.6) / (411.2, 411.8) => -0.49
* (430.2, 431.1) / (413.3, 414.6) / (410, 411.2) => 0.53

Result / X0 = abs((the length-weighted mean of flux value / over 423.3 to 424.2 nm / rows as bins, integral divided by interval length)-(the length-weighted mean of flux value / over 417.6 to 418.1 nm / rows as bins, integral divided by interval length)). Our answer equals 0.1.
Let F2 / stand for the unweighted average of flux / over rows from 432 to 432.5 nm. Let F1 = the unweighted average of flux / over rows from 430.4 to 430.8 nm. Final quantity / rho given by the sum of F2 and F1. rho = 35.7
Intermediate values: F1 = 16.9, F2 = 18.8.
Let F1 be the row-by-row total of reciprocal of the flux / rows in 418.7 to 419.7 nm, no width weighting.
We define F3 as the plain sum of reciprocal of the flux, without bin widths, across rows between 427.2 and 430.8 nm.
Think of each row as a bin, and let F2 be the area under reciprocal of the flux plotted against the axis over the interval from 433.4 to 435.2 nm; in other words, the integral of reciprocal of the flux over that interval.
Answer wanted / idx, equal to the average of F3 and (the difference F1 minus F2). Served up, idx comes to 0.8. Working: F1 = 0.4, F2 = 0.13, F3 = 1.4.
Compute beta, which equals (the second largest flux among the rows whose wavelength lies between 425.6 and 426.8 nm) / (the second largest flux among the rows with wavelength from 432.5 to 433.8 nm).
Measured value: 1.11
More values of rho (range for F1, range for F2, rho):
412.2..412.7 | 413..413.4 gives 36.9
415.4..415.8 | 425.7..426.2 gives 35.7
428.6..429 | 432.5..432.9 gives 32.9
